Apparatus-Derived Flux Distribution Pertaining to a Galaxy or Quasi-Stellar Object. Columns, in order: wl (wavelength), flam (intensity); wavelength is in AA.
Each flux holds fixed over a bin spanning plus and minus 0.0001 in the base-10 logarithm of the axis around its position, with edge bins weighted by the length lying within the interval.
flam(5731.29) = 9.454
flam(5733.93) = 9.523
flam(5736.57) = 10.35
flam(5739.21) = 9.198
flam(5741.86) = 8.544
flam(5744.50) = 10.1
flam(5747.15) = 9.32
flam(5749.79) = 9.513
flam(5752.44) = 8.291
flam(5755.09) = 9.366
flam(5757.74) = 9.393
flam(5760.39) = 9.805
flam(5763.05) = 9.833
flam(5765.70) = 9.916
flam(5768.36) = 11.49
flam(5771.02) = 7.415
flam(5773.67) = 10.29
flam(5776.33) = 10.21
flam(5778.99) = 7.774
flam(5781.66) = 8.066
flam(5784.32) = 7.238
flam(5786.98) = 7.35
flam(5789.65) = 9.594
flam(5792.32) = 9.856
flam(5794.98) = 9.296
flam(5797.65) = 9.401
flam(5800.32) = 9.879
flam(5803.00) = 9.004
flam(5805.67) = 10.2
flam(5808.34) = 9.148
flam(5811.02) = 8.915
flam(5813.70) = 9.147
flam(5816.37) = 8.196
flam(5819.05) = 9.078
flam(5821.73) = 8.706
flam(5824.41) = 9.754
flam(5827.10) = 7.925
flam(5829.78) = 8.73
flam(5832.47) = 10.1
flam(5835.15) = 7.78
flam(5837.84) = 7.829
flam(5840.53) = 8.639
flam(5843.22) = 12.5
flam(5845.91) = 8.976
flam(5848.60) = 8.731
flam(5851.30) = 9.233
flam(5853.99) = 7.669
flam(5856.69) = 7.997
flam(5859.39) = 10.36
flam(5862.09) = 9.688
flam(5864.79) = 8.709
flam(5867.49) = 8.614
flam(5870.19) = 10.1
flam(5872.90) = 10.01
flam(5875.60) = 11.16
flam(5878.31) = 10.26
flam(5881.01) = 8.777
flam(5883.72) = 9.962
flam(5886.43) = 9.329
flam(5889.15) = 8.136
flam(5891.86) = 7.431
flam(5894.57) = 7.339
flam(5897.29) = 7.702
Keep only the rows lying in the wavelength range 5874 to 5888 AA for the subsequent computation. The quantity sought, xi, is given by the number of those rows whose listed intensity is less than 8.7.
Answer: 0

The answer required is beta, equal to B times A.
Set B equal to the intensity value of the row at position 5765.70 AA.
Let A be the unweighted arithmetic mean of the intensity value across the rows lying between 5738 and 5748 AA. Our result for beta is 92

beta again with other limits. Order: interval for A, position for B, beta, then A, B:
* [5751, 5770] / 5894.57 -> 71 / 9.7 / 7.339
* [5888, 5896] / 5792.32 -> 75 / 7.6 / 9.856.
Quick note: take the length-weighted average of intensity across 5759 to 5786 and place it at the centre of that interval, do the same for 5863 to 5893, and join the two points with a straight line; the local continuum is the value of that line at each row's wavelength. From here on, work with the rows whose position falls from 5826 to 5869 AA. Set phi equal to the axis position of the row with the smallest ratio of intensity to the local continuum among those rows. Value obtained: 5853.99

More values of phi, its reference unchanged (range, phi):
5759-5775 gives 5771.02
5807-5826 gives 5816.37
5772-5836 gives 5784.32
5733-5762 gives 5752.44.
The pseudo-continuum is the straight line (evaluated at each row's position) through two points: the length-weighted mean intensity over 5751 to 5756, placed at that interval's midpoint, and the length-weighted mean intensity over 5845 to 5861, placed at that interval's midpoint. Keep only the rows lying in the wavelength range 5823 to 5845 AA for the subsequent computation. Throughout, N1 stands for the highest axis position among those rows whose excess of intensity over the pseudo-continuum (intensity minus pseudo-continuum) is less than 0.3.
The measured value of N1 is 5840.53 AA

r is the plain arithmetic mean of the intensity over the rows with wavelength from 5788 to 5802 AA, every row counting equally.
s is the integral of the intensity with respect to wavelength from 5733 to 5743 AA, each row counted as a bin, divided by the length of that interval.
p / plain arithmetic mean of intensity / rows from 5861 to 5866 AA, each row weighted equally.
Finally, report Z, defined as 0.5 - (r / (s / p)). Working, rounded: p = 9.2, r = 9.6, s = 9.4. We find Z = -8.9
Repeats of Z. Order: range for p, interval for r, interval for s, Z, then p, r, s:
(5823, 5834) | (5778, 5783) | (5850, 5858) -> -8.2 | 9.1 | 7.9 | 8.3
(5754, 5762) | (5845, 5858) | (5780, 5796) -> -9.0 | 9.5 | 8.5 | 8.5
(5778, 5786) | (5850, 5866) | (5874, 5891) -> -6.7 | 7.7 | 8.9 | 9.5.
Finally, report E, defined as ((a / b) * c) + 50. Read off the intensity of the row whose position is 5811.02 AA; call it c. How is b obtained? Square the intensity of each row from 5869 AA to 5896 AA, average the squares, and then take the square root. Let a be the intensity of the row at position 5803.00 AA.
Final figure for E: 58.6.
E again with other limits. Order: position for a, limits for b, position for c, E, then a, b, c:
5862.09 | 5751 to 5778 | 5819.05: 59.1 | 9.688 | 9.66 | 9.078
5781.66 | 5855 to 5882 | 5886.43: 57.8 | 8.066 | 9.61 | 9.329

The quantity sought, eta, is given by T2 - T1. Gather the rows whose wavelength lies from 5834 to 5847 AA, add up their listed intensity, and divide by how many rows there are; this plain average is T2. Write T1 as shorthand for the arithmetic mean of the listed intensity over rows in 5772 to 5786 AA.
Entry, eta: 0.4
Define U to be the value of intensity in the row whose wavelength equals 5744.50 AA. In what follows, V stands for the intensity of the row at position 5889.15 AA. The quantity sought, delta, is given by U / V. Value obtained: 1.24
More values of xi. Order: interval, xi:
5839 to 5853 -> 1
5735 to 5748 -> 1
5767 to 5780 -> 2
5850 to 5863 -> 2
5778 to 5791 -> 4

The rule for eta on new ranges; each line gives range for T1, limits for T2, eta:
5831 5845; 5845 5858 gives -0.8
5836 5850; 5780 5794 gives -0.9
